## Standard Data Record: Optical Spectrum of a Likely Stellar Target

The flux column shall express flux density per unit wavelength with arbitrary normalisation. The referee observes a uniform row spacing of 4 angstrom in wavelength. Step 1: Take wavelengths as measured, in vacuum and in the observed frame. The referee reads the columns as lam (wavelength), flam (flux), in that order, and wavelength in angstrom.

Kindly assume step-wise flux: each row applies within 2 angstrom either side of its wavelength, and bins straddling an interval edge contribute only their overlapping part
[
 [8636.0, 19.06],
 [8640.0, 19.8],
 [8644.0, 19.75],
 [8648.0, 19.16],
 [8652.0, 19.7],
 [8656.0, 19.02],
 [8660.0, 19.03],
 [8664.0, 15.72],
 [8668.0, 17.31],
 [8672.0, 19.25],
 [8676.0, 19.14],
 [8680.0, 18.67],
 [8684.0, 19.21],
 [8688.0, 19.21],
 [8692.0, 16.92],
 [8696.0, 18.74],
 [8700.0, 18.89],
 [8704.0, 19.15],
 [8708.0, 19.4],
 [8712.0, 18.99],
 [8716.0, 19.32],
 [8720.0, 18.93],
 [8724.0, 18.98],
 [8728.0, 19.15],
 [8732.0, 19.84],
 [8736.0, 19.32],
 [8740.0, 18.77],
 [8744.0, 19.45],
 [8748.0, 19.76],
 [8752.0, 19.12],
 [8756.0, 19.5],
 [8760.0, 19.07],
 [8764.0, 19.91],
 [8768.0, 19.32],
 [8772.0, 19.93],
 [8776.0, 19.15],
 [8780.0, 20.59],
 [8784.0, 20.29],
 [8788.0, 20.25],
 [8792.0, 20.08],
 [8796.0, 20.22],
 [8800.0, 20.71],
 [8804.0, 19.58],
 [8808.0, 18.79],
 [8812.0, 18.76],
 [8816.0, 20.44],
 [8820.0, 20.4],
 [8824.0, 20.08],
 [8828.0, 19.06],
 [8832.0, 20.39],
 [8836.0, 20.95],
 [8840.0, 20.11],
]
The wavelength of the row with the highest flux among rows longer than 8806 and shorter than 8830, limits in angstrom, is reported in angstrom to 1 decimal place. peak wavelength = 8816.0 angstrom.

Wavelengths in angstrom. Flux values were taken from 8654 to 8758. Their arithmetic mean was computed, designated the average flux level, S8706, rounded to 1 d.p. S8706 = 18.9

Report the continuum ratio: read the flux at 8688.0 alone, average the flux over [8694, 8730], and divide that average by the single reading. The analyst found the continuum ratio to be 0.99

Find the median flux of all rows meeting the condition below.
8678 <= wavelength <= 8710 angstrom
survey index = 19.0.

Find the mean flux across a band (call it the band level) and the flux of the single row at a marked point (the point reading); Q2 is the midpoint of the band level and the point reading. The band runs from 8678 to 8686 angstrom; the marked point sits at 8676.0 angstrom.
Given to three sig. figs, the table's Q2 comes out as 19.0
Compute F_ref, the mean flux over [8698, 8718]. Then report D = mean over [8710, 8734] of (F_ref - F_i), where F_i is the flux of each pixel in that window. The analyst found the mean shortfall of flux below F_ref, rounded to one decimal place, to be -0.1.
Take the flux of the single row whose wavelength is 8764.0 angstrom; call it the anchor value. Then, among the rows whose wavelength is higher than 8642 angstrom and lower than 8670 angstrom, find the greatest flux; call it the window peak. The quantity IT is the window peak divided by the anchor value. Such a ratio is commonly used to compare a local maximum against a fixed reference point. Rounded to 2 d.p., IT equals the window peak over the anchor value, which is 0.99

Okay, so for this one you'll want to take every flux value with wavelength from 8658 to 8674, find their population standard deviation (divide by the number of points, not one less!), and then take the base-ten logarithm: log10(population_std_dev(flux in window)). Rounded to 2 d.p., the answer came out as 0.16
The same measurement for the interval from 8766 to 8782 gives -0.25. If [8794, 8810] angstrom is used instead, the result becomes -0.14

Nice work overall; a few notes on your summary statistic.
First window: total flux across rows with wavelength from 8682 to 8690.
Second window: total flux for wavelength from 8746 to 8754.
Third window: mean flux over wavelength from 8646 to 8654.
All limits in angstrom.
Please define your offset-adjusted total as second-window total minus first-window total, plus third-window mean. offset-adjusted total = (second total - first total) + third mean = 20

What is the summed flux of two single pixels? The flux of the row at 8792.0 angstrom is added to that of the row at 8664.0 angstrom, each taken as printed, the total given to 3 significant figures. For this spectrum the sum 35.8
